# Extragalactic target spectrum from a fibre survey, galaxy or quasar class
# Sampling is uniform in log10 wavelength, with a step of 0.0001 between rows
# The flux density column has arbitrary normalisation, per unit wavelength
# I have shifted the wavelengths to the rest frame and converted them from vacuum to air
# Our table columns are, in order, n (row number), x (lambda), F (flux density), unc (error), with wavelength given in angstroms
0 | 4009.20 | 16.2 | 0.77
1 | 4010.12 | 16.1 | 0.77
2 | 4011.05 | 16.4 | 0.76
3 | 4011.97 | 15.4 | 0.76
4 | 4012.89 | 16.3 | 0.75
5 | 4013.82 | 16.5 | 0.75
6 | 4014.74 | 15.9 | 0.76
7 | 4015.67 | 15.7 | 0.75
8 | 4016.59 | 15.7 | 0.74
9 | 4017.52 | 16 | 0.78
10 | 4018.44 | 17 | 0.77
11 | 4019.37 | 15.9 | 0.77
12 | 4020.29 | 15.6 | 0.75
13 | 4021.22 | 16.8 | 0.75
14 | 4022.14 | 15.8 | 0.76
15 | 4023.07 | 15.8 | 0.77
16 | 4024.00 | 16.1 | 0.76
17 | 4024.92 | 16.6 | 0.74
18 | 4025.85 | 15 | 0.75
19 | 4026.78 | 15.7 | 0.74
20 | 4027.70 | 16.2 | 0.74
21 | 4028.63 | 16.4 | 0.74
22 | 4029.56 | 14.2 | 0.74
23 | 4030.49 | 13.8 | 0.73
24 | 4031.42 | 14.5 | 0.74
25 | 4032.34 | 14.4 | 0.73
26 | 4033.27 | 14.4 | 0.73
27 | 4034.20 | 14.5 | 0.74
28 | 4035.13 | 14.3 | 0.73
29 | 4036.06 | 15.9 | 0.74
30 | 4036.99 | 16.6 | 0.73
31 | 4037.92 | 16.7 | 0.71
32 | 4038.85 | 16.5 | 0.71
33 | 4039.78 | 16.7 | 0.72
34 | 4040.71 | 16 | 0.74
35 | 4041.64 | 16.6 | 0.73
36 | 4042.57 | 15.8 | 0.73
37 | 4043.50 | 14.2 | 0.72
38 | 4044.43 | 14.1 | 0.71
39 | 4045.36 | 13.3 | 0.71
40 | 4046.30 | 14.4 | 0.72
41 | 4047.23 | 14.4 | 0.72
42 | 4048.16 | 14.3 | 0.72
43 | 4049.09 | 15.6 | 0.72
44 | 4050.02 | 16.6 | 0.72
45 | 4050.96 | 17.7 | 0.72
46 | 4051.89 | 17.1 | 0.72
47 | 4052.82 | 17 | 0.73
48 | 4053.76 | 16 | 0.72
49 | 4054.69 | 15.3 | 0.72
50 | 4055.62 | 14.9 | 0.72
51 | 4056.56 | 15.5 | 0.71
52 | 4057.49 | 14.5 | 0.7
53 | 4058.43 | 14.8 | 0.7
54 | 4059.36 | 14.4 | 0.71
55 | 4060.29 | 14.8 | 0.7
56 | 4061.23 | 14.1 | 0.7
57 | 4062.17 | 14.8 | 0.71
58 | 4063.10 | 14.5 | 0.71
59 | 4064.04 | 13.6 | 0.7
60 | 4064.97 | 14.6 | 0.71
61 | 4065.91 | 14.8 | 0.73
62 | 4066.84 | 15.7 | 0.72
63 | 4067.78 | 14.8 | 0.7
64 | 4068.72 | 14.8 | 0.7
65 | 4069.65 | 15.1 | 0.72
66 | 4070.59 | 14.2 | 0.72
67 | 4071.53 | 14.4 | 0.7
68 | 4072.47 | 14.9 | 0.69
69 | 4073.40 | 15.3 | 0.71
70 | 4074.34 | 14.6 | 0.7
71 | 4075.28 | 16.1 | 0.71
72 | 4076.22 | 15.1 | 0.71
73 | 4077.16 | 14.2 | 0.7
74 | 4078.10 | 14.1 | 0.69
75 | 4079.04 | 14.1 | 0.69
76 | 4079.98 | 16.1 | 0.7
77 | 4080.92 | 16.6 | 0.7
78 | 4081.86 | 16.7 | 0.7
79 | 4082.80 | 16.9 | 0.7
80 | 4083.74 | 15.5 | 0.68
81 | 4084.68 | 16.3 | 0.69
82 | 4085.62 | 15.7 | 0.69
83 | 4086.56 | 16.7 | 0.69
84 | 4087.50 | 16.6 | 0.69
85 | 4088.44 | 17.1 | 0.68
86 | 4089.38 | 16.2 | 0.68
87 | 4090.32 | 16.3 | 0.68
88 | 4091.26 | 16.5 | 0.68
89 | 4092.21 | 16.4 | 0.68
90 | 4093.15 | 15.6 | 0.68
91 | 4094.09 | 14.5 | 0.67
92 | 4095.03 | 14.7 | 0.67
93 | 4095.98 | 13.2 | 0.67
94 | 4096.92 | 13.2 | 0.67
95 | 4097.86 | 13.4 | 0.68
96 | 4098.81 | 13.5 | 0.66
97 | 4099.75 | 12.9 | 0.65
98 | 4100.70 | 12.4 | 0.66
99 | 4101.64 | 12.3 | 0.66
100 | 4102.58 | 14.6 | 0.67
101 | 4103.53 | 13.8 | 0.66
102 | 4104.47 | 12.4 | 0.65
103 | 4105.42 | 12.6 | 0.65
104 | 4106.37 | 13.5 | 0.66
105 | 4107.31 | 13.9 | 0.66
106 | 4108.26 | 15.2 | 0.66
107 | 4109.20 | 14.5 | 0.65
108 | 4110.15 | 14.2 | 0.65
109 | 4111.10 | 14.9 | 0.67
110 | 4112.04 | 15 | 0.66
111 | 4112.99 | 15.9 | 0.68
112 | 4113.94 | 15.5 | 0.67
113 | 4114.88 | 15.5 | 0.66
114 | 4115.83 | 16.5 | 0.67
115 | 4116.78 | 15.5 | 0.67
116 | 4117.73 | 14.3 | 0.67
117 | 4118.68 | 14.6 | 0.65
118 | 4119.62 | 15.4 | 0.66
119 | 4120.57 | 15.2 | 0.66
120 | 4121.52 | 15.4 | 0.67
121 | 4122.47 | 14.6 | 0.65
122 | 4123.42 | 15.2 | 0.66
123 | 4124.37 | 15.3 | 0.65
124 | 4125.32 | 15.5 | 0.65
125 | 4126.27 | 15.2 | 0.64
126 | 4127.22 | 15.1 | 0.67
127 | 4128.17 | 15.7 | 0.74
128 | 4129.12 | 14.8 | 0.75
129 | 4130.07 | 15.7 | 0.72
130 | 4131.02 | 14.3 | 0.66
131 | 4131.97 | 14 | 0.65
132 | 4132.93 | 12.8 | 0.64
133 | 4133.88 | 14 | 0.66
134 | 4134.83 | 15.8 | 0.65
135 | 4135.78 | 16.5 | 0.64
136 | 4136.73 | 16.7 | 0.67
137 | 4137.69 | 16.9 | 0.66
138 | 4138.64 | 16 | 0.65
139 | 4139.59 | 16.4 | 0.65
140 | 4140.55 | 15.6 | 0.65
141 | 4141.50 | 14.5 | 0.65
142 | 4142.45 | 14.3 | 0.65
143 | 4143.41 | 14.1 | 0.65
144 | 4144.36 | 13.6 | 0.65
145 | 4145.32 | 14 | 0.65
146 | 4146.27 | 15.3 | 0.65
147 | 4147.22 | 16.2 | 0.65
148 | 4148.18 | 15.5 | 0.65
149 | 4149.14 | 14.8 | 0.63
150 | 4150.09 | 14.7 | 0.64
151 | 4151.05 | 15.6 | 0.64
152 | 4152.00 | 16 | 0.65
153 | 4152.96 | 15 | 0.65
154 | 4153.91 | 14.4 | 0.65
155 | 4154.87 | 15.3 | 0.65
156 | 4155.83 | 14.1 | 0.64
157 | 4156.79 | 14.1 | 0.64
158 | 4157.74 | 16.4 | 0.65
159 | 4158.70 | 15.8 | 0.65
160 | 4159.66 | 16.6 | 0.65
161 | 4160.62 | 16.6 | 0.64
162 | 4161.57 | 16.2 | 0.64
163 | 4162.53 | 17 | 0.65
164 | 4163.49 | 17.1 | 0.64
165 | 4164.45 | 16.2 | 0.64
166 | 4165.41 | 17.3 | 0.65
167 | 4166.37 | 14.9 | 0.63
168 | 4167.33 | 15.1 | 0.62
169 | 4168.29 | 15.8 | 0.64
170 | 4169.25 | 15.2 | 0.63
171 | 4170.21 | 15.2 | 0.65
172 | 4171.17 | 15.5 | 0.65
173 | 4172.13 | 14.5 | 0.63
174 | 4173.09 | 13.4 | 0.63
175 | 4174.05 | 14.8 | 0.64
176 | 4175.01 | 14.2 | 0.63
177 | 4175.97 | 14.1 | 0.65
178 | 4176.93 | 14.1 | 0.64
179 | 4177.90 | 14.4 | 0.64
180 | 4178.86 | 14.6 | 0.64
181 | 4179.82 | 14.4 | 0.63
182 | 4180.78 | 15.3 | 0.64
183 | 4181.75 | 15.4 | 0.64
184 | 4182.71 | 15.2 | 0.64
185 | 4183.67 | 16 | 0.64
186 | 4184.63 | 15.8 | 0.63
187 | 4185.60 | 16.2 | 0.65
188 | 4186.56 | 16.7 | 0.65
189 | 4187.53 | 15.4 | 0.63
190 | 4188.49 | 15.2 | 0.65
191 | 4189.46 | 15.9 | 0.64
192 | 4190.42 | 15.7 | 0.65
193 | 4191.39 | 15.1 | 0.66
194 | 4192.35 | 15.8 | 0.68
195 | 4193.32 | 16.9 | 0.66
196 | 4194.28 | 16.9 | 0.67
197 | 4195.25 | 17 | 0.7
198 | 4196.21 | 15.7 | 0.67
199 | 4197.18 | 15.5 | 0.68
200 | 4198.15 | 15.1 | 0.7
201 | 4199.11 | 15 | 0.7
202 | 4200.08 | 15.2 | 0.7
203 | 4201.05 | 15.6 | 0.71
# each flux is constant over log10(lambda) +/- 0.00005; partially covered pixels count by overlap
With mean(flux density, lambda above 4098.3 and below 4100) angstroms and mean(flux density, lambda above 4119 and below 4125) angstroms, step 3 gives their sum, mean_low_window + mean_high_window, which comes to 28.4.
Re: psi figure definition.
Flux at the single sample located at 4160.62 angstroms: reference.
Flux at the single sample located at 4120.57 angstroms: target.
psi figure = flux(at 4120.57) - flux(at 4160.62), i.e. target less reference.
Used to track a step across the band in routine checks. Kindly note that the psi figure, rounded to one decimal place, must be -1.4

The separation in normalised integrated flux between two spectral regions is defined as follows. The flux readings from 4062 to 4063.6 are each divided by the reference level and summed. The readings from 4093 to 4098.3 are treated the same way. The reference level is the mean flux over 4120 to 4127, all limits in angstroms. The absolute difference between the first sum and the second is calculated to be 3.6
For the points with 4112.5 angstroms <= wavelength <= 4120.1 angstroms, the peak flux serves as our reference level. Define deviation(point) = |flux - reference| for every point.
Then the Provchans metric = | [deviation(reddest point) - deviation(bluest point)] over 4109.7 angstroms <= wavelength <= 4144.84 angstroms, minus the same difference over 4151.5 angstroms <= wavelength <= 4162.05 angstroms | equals 0.80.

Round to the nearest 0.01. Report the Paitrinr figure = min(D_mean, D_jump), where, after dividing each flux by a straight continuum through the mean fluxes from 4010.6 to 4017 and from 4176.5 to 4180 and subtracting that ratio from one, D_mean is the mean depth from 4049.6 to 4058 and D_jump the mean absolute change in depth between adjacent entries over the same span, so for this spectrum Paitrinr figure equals -0.03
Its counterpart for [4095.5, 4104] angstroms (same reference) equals 0.04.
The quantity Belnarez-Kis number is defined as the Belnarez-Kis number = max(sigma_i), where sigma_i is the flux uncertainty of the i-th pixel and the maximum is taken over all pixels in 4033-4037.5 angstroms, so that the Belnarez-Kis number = 0.74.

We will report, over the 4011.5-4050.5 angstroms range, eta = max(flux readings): 17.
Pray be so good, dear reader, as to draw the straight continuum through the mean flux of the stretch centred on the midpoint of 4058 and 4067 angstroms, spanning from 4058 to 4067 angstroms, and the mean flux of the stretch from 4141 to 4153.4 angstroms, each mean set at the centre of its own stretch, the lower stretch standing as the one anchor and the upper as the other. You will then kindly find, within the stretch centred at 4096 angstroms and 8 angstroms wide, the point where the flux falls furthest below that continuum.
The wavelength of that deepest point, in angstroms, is 4099.75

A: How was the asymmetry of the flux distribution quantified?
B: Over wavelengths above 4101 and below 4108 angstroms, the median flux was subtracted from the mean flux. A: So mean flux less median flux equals -0.2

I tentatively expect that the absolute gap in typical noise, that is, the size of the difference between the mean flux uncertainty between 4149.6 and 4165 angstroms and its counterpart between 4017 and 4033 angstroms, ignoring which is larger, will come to 0.11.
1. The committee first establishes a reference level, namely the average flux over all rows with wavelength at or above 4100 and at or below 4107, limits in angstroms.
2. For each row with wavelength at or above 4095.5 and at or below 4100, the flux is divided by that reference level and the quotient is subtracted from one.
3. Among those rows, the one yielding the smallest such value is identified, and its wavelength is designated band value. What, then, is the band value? 4098.81 angstroms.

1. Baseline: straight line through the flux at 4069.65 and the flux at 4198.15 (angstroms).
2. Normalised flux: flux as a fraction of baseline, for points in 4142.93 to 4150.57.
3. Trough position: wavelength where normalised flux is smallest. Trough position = 4144.36 angstroms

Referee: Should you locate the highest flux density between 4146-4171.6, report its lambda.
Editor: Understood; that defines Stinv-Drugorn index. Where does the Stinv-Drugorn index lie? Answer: 4165.41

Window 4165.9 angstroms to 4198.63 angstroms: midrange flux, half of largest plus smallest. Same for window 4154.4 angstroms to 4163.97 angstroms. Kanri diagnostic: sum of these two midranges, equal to 30.8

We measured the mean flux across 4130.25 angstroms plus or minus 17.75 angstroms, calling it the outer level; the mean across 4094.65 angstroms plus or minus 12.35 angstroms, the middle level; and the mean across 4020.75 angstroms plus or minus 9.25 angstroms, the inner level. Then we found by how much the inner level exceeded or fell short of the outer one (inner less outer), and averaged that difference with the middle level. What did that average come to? 7.73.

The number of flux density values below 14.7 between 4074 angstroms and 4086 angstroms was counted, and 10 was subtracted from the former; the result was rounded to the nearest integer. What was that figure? -6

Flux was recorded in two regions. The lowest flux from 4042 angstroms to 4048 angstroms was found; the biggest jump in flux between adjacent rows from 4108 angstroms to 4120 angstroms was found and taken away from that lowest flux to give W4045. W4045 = 12.1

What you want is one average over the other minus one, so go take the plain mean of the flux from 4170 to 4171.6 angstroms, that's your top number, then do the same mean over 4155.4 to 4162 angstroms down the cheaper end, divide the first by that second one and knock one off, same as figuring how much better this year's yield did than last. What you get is -0.02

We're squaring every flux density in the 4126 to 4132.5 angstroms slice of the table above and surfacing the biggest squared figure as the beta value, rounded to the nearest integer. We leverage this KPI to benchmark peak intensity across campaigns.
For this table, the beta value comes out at 246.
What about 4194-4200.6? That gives 289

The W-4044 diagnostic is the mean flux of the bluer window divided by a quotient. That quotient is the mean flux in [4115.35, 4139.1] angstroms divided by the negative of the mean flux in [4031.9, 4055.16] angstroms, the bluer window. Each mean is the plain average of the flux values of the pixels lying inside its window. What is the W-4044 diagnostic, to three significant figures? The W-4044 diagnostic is -15.8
